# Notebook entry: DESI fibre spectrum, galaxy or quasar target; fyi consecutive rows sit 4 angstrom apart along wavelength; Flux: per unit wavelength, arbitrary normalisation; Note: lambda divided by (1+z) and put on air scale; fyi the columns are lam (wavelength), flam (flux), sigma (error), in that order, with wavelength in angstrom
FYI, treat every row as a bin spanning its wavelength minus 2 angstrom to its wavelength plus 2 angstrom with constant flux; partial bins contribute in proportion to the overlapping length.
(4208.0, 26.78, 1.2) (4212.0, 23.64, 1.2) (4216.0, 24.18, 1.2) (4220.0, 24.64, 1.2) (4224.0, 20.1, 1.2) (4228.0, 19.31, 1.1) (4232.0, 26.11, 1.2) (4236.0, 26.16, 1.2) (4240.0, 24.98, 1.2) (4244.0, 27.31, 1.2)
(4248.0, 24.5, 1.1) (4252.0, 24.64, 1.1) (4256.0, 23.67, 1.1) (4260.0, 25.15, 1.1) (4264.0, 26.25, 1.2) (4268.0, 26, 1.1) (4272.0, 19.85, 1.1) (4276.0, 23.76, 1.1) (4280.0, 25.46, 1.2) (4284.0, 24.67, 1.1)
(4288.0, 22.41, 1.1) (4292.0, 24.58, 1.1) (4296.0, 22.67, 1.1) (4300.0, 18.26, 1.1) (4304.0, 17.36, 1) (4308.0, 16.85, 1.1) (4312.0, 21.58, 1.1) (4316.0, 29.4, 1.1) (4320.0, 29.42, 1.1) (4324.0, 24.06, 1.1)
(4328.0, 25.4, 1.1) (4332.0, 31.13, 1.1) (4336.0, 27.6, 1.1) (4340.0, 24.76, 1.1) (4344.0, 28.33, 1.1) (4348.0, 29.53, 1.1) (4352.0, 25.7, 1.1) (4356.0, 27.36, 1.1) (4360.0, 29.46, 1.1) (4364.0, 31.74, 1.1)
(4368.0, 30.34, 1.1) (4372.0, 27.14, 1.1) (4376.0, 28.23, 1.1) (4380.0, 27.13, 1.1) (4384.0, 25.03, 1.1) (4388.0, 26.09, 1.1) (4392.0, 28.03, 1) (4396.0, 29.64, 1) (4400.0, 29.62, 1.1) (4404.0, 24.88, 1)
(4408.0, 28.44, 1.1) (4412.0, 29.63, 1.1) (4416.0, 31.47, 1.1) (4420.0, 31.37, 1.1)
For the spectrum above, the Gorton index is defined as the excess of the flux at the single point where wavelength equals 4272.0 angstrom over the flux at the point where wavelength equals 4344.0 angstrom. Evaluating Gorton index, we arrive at -8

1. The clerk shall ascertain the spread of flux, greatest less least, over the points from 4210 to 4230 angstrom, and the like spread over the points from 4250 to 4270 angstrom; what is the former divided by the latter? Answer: 2.1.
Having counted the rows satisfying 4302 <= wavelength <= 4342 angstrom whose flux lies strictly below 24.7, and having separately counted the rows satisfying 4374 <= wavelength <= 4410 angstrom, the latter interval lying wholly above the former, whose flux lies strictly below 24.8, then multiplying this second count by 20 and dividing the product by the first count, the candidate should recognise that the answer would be 0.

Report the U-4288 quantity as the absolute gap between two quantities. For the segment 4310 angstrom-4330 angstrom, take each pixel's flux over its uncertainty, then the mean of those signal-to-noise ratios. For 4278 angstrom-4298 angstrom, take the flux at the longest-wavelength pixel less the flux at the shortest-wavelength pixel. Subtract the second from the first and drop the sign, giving 26.4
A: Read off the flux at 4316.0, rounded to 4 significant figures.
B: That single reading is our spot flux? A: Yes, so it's 29.40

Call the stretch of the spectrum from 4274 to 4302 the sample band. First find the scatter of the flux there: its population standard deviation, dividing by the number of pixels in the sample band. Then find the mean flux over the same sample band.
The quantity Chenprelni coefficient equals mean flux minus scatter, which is 21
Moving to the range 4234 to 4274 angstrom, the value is 23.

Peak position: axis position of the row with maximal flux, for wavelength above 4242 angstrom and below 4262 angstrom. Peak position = 4244.0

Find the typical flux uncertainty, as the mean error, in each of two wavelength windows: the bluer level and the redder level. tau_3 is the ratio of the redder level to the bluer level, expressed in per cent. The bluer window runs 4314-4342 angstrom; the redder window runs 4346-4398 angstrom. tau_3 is 98.6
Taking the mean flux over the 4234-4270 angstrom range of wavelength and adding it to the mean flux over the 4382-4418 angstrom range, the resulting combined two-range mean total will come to 53.5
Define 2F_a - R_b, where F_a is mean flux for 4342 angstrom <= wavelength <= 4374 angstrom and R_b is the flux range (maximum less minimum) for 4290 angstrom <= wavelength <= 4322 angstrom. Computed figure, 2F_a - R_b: 44.8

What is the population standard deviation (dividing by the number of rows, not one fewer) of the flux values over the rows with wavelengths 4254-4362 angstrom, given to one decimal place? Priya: 3.7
